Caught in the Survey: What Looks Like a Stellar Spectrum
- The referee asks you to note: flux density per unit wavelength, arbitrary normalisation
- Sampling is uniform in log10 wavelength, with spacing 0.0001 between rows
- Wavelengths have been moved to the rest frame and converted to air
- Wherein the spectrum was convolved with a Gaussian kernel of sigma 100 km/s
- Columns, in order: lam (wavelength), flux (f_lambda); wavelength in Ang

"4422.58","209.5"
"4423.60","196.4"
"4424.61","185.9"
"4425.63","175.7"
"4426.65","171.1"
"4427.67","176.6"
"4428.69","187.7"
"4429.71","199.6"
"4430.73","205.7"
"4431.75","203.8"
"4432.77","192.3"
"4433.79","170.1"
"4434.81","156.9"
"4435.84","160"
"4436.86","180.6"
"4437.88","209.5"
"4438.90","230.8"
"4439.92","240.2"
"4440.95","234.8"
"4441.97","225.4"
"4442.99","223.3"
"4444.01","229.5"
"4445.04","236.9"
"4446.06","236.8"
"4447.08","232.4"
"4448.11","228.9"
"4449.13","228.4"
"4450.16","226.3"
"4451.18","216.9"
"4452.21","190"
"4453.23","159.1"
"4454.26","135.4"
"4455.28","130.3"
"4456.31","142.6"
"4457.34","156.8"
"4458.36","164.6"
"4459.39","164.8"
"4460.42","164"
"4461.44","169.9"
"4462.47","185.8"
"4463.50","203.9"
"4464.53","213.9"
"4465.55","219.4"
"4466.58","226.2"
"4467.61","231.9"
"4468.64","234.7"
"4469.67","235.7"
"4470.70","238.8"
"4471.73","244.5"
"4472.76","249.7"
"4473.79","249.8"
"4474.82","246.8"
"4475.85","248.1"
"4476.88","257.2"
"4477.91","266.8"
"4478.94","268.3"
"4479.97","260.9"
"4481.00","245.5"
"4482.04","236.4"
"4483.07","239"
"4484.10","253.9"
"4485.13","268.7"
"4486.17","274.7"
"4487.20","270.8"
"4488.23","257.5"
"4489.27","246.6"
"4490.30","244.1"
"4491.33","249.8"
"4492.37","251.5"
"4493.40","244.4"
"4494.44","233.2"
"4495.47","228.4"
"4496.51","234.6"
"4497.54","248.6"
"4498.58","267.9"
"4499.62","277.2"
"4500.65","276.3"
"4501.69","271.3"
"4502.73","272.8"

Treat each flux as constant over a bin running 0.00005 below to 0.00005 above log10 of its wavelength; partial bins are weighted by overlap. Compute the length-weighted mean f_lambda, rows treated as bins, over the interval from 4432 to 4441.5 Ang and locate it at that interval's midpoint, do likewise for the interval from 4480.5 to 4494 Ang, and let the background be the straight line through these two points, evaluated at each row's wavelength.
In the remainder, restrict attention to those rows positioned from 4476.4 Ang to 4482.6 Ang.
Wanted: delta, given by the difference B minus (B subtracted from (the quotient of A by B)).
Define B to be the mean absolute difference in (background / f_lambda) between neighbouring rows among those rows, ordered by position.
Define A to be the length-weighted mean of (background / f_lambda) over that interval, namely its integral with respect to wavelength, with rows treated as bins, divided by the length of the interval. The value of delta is -29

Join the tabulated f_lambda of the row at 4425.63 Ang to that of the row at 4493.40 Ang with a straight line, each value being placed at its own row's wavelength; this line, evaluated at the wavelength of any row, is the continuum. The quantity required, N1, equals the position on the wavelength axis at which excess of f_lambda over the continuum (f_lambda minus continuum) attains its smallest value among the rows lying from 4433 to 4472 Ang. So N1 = 4455.28 Ang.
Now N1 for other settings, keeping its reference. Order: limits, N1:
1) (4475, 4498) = 4495.47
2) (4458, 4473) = 4460.42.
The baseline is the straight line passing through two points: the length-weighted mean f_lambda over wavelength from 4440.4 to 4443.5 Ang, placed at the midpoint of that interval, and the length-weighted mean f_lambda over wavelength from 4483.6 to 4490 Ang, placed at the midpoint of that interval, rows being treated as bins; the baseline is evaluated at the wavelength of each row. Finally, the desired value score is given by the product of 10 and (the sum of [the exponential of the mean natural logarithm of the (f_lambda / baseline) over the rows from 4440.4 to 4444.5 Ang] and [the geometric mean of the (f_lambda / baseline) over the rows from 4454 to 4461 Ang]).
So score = 16.3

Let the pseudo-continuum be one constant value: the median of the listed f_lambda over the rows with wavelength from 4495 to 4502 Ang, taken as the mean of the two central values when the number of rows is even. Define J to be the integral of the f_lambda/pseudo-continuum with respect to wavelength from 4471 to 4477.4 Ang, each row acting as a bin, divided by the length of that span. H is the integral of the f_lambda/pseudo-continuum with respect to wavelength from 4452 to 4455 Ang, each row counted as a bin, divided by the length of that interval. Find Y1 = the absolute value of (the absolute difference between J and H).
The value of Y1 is 0.35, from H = 0.58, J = 0.93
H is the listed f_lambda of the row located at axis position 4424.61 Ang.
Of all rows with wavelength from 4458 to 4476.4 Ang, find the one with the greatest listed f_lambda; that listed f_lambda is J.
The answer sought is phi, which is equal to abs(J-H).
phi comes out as 64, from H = 185.9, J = 249.8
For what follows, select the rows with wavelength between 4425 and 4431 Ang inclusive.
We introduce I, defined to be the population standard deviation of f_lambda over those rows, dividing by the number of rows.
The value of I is 13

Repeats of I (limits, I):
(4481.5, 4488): 15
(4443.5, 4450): 4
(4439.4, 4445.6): 6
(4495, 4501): 19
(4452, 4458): 20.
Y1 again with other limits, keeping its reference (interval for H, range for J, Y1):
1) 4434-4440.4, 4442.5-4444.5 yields 0.12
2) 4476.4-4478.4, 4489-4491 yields 0.06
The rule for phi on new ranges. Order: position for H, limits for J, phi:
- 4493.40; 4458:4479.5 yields 24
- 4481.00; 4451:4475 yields 4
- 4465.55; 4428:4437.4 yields 14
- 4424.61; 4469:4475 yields 64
